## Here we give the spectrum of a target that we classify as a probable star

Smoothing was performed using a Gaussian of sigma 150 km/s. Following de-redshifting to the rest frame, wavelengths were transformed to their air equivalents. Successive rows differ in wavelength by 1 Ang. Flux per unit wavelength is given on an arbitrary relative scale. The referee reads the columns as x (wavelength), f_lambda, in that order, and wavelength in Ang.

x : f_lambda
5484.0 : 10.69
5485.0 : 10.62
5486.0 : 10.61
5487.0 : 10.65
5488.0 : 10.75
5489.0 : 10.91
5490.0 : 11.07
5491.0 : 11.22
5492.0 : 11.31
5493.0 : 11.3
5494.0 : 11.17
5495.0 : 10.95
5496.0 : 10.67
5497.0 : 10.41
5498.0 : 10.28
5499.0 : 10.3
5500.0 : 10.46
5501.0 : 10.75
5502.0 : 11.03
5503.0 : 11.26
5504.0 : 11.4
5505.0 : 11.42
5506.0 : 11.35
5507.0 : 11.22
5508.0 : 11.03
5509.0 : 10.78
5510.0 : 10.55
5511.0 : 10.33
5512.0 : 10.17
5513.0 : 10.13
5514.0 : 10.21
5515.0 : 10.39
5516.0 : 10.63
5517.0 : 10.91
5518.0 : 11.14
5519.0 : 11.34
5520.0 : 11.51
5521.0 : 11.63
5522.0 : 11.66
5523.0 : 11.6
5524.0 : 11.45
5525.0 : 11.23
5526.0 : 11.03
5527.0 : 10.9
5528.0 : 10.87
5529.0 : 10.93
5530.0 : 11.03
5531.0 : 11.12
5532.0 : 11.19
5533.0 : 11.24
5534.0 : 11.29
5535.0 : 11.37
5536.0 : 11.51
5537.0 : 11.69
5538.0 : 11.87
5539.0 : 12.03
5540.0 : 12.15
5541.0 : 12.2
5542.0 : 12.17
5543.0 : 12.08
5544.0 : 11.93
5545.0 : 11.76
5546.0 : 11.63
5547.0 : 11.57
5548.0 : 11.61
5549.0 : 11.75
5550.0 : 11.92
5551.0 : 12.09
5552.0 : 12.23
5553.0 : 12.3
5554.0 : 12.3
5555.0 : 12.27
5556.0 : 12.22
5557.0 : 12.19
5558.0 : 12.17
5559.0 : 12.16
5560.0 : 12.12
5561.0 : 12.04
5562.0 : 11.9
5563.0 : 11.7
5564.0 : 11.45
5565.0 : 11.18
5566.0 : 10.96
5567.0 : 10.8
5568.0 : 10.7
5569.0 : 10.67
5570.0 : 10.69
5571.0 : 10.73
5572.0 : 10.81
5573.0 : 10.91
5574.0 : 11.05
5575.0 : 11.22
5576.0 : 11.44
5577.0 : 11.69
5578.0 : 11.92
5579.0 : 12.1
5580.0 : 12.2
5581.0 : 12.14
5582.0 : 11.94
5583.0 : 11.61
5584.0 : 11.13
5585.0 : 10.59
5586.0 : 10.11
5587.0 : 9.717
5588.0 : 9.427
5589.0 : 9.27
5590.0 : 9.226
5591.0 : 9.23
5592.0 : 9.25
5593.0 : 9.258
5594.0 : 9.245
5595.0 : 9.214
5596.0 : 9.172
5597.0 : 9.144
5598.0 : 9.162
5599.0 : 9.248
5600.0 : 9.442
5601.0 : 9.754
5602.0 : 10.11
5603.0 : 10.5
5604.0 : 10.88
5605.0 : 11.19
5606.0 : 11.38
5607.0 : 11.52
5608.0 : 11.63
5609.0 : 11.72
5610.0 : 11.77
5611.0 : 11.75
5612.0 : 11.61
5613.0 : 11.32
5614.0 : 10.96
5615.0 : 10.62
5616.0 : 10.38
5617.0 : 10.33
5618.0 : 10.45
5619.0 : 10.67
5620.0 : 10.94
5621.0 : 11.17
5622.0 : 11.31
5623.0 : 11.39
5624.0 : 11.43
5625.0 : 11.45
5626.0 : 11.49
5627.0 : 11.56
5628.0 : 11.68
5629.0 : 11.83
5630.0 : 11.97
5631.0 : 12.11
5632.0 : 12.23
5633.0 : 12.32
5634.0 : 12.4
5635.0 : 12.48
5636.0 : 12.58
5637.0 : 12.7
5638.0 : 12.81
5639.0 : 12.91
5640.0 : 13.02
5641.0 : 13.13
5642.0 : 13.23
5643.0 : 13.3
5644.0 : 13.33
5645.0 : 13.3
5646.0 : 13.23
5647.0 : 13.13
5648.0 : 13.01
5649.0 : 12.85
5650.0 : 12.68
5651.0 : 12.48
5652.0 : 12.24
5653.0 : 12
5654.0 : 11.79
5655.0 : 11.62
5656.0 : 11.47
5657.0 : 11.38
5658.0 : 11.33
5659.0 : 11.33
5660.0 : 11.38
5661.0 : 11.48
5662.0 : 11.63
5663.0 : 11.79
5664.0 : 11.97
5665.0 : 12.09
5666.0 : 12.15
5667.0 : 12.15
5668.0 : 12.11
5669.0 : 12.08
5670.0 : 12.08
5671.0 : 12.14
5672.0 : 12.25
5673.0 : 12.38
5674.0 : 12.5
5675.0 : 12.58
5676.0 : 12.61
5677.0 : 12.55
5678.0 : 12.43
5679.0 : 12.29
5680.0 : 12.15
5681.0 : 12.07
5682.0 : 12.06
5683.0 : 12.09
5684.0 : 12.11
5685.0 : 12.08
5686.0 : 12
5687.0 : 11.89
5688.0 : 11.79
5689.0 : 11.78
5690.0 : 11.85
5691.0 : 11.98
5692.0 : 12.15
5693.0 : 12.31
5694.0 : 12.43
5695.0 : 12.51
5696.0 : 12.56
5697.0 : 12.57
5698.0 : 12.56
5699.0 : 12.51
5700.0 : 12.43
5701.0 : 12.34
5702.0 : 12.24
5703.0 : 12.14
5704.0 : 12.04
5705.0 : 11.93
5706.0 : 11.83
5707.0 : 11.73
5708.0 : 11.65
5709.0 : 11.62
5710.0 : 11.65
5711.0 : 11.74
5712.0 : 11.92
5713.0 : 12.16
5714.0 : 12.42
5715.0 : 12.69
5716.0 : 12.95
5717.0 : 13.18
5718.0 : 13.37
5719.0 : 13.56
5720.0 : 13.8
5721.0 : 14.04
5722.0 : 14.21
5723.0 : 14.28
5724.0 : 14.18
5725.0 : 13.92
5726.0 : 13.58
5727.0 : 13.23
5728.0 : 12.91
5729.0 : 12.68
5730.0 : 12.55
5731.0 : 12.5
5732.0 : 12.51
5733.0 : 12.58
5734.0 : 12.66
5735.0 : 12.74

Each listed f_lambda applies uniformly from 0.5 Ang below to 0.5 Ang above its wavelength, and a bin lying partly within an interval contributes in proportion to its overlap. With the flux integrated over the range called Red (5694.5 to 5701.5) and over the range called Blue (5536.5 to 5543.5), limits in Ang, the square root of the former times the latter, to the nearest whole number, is 86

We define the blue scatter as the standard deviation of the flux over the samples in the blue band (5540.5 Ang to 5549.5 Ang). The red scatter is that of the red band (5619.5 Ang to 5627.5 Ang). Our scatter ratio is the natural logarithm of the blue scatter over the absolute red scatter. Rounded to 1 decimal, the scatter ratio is 0.2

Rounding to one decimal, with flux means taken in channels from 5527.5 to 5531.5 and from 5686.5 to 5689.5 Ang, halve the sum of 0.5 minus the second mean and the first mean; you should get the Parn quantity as -0.2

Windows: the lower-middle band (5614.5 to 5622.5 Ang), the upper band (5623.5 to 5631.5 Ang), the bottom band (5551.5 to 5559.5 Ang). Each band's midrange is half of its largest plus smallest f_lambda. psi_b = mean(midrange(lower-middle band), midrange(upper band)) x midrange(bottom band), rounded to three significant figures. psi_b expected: 138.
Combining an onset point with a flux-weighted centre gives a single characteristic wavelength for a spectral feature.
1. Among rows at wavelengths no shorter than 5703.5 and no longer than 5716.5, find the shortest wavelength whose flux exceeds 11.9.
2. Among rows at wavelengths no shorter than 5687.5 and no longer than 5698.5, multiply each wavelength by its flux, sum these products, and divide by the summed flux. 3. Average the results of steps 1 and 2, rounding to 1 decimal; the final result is 5698.5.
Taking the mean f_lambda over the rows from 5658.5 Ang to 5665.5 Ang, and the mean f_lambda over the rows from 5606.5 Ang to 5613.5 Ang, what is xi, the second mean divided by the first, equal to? 1.00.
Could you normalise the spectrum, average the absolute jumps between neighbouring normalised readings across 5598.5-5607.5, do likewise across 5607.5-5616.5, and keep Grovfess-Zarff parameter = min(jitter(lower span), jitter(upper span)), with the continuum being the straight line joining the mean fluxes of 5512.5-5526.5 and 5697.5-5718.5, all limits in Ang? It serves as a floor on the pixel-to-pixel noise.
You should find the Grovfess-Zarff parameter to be 0.0167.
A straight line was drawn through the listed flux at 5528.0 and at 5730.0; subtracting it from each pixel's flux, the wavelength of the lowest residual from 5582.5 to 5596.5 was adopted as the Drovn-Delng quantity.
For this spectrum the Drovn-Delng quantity 5596.0 Ang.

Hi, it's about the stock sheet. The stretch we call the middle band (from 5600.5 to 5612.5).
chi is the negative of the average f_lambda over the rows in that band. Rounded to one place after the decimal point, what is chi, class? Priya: -11.2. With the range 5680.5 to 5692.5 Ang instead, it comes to -12.0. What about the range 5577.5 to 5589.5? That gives -11.0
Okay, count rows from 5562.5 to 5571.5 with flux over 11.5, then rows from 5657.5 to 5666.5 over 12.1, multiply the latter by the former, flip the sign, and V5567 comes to -1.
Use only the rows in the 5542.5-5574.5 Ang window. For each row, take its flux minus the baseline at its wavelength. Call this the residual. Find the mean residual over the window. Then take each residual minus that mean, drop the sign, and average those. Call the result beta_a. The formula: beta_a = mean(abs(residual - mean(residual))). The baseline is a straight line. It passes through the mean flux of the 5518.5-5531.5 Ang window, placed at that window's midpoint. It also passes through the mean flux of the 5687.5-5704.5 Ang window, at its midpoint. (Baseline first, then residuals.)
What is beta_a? 0.53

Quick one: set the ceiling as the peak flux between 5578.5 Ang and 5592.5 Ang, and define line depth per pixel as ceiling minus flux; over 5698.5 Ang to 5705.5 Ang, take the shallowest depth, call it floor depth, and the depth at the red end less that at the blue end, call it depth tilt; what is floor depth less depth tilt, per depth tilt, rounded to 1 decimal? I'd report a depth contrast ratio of -1.5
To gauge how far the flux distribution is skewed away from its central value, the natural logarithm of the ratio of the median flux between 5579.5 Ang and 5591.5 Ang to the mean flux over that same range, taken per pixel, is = -0.019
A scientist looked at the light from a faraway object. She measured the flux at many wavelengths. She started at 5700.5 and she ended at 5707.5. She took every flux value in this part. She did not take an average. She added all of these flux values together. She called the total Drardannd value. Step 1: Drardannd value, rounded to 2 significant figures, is 84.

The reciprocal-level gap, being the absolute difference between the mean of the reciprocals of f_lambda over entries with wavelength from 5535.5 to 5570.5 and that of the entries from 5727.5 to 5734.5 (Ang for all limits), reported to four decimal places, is 0.0059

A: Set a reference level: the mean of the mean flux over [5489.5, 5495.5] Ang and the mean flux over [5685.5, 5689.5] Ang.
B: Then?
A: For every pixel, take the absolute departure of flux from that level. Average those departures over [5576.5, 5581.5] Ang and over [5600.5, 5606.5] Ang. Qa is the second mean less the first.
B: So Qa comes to 0.4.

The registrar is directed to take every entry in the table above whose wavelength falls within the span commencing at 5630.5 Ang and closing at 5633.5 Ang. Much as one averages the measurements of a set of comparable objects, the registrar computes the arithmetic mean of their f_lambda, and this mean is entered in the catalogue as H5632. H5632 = 12.2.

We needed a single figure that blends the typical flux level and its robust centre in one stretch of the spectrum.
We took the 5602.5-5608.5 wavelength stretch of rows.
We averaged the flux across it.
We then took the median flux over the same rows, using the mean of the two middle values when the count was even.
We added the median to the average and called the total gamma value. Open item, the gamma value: 22.5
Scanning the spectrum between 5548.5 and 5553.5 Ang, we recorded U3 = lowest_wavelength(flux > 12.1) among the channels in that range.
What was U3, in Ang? 5552.0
